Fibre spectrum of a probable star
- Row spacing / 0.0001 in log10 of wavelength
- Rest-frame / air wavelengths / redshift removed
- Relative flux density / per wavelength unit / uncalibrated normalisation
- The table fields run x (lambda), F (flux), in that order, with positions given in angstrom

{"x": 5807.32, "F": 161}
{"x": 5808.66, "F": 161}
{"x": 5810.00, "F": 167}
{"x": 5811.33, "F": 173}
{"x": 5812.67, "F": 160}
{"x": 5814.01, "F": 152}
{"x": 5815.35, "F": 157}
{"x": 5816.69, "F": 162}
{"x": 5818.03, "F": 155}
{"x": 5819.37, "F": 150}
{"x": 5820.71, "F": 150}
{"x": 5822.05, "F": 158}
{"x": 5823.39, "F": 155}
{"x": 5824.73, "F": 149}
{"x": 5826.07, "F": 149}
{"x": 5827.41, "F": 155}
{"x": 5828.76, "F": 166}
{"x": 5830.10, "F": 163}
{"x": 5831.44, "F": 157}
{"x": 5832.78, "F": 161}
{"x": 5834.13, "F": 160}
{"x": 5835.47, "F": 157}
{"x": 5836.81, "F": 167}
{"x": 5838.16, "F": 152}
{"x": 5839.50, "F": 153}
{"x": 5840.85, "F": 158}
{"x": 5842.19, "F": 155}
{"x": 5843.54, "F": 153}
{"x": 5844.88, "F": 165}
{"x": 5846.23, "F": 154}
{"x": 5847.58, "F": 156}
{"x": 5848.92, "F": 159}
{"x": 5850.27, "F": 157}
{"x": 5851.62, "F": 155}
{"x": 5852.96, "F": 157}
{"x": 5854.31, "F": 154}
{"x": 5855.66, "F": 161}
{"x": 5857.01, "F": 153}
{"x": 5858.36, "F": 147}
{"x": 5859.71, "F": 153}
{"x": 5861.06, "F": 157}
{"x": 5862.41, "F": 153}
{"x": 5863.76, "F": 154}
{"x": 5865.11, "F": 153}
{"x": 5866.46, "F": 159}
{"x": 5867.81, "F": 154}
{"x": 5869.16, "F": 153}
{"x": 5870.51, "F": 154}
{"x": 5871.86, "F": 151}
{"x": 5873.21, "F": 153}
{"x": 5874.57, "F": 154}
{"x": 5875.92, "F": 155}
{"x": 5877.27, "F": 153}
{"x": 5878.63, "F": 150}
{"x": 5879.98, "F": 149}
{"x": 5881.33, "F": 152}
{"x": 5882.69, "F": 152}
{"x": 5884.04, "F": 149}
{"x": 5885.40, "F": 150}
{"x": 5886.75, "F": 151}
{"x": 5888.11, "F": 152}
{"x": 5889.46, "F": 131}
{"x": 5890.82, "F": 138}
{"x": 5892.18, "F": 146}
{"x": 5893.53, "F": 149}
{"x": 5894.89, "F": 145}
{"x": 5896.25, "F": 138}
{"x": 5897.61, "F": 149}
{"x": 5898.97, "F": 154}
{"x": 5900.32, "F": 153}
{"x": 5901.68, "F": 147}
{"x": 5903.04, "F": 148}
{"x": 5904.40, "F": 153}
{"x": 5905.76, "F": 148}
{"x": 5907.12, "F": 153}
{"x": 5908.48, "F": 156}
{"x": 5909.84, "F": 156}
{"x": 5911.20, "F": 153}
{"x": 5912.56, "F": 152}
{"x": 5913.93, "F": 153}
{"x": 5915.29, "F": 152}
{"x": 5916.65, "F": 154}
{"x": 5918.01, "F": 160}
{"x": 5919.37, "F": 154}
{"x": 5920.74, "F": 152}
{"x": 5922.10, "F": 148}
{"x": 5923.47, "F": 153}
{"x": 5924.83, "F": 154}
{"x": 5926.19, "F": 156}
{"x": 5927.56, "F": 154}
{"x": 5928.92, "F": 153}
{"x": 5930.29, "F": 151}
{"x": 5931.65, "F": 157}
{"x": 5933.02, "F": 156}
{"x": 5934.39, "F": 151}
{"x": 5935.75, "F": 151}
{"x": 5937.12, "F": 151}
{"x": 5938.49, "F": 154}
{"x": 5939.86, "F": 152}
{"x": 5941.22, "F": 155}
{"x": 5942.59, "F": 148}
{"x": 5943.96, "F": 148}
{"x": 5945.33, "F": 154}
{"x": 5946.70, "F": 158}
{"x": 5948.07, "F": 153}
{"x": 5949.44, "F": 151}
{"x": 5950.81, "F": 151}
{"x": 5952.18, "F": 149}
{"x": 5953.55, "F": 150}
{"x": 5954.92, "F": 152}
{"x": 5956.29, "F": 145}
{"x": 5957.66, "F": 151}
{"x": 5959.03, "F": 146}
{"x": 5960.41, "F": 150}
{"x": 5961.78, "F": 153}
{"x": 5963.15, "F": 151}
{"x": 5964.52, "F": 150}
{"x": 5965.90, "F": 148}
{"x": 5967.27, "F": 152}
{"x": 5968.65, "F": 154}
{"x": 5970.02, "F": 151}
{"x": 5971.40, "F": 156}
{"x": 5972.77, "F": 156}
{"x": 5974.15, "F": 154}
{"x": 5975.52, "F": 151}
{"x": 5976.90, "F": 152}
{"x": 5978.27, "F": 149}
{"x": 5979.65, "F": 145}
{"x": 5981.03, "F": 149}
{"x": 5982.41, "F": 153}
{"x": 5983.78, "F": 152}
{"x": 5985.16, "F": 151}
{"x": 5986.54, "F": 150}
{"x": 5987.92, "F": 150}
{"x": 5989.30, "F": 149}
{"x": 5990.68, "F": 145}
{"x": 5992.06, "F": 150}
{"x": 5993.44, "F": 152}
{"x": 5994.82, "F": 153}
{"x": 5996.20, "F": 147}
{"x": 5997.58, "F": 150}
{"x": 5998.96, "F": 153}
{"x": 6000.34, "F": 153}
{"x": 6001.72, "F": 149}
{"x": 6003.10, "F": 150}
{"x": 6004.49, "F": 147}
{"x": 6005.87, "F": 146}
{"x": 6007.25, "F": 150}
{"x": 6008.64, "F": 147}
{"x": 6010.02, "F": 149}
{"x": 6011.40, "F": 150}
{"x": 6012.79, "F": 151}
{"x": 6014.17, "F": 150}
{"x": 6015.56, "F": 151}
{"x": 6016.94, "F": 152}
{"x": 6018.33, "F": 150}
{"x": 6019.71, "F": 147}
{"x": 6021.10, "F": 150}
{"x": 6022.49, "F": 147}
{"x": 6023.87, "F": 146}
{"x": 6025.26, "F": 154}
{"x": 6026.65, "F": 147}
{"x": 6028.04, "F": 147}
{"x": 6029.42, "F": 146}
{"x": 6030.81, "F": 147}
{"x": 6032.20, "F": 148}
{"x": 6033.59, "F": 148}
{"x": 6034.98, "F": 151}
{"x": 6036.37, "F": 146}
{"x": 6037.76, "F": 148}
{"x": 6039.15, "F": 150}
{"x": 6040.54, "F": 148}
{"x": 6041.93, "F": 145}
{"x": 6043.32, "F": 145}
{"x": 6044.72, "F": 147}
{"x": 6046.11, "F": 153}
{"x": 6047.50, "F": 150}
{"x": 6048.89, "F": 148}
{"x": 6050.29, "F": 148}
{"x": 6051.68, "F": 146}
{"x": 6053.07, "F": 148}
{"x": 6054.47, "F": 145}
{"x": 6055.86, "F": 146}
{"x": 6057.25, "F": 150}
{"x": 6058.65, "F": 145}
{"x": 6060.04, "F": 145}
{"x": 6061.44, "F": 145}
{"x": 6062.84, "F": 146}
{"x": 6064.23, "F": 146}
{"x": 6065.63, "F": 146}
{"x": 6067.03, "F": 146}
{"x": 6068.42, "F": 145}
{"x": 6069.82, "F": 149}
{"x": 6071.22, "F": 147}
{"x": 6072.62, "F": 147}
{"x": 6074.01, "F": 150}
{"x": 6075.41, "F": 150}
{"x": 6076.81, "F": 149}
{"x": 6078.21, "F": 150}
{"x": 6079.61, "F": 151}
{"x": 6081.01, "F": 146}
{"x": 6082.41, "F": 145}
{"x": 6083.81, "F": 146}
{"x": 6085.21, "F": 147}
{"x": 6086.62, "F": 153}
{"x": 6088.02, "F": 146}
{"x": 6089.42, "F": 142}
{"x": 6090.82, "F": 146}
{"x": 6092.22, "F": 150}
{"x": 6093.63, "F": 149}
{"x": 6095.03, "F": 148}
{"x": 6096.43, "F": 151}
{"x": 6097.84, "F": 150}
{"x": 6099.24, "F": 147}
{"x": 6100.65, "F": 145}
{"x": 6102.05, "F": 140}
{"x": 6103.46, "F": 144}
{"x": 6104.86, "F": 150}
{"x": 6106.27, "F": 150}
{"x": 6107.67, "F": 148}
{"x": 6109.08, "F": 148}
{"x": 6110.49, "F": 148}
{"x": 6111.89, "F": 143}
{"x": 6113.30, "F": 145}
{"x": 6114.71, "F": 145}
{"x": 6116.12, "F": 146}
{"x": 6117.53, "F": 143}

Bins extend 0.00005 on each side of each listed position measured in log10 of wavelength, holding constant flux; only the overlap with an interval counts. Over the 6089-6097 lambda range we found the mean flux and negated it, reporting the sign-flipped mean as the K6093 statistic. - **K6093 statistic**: -148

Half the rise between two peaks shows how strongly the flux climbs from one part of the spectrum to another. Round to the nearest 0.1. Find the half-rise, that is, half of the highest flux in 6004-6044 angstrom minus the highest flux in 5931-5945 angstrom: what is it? -1.5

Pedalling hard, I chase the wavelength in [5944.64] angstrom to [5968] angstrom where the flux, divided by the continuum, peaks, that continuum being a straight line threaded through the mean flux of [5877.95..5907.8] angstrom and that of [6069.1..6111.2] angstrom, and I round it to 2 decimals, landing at 5946.70 angstrom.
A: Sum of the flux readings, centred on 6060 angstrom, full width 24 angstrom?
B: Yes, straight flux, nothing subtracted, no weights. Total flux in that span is 2491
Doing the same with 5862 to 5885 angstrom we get 2598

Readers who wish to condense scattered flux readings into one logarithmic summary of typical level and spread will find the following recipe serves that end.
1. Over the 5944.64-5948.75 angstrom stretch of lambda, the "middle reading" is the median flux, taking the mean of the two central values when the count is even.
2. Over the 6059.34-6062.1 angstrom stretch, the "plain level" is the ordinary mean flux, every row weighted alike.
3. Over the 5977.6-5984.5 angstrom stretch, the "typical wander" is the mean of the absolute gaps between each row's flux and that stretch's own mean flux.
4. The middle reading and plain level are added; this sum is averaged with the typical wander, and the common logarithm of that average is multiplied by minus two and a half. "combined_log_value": -5.445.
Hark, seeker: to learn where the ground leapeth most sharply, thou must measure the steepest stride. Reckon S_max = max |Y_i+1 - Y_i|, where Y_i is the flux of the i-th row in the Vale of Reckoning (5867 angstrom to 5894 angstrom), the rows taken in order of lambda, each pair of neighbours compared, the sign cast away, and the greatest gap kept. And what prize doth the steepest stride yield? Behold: 21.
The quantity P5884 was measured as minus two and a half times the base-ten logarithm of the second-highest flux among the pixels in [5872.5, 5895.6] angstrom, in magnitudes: -5.469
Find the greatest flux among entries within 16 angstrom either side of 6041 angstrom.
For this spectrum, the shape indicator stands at 154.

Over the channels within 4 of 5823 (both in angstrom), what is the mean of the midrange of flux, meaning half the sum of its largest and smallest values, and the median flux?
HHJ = 152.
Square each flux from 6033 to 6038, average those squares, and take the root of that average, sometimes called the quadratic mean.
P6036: 148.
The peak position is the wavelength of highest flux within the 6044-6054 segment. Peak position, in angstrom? 6046.11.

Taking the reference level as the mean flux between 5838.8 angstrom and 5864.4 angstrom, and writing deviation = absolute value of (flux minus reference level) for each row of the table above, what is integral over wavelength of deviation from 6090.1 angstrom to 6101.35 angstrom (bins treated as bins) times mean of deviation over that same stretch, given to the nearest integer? 586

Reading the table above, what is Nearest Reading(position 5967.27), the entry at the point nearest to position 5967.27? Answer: 152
